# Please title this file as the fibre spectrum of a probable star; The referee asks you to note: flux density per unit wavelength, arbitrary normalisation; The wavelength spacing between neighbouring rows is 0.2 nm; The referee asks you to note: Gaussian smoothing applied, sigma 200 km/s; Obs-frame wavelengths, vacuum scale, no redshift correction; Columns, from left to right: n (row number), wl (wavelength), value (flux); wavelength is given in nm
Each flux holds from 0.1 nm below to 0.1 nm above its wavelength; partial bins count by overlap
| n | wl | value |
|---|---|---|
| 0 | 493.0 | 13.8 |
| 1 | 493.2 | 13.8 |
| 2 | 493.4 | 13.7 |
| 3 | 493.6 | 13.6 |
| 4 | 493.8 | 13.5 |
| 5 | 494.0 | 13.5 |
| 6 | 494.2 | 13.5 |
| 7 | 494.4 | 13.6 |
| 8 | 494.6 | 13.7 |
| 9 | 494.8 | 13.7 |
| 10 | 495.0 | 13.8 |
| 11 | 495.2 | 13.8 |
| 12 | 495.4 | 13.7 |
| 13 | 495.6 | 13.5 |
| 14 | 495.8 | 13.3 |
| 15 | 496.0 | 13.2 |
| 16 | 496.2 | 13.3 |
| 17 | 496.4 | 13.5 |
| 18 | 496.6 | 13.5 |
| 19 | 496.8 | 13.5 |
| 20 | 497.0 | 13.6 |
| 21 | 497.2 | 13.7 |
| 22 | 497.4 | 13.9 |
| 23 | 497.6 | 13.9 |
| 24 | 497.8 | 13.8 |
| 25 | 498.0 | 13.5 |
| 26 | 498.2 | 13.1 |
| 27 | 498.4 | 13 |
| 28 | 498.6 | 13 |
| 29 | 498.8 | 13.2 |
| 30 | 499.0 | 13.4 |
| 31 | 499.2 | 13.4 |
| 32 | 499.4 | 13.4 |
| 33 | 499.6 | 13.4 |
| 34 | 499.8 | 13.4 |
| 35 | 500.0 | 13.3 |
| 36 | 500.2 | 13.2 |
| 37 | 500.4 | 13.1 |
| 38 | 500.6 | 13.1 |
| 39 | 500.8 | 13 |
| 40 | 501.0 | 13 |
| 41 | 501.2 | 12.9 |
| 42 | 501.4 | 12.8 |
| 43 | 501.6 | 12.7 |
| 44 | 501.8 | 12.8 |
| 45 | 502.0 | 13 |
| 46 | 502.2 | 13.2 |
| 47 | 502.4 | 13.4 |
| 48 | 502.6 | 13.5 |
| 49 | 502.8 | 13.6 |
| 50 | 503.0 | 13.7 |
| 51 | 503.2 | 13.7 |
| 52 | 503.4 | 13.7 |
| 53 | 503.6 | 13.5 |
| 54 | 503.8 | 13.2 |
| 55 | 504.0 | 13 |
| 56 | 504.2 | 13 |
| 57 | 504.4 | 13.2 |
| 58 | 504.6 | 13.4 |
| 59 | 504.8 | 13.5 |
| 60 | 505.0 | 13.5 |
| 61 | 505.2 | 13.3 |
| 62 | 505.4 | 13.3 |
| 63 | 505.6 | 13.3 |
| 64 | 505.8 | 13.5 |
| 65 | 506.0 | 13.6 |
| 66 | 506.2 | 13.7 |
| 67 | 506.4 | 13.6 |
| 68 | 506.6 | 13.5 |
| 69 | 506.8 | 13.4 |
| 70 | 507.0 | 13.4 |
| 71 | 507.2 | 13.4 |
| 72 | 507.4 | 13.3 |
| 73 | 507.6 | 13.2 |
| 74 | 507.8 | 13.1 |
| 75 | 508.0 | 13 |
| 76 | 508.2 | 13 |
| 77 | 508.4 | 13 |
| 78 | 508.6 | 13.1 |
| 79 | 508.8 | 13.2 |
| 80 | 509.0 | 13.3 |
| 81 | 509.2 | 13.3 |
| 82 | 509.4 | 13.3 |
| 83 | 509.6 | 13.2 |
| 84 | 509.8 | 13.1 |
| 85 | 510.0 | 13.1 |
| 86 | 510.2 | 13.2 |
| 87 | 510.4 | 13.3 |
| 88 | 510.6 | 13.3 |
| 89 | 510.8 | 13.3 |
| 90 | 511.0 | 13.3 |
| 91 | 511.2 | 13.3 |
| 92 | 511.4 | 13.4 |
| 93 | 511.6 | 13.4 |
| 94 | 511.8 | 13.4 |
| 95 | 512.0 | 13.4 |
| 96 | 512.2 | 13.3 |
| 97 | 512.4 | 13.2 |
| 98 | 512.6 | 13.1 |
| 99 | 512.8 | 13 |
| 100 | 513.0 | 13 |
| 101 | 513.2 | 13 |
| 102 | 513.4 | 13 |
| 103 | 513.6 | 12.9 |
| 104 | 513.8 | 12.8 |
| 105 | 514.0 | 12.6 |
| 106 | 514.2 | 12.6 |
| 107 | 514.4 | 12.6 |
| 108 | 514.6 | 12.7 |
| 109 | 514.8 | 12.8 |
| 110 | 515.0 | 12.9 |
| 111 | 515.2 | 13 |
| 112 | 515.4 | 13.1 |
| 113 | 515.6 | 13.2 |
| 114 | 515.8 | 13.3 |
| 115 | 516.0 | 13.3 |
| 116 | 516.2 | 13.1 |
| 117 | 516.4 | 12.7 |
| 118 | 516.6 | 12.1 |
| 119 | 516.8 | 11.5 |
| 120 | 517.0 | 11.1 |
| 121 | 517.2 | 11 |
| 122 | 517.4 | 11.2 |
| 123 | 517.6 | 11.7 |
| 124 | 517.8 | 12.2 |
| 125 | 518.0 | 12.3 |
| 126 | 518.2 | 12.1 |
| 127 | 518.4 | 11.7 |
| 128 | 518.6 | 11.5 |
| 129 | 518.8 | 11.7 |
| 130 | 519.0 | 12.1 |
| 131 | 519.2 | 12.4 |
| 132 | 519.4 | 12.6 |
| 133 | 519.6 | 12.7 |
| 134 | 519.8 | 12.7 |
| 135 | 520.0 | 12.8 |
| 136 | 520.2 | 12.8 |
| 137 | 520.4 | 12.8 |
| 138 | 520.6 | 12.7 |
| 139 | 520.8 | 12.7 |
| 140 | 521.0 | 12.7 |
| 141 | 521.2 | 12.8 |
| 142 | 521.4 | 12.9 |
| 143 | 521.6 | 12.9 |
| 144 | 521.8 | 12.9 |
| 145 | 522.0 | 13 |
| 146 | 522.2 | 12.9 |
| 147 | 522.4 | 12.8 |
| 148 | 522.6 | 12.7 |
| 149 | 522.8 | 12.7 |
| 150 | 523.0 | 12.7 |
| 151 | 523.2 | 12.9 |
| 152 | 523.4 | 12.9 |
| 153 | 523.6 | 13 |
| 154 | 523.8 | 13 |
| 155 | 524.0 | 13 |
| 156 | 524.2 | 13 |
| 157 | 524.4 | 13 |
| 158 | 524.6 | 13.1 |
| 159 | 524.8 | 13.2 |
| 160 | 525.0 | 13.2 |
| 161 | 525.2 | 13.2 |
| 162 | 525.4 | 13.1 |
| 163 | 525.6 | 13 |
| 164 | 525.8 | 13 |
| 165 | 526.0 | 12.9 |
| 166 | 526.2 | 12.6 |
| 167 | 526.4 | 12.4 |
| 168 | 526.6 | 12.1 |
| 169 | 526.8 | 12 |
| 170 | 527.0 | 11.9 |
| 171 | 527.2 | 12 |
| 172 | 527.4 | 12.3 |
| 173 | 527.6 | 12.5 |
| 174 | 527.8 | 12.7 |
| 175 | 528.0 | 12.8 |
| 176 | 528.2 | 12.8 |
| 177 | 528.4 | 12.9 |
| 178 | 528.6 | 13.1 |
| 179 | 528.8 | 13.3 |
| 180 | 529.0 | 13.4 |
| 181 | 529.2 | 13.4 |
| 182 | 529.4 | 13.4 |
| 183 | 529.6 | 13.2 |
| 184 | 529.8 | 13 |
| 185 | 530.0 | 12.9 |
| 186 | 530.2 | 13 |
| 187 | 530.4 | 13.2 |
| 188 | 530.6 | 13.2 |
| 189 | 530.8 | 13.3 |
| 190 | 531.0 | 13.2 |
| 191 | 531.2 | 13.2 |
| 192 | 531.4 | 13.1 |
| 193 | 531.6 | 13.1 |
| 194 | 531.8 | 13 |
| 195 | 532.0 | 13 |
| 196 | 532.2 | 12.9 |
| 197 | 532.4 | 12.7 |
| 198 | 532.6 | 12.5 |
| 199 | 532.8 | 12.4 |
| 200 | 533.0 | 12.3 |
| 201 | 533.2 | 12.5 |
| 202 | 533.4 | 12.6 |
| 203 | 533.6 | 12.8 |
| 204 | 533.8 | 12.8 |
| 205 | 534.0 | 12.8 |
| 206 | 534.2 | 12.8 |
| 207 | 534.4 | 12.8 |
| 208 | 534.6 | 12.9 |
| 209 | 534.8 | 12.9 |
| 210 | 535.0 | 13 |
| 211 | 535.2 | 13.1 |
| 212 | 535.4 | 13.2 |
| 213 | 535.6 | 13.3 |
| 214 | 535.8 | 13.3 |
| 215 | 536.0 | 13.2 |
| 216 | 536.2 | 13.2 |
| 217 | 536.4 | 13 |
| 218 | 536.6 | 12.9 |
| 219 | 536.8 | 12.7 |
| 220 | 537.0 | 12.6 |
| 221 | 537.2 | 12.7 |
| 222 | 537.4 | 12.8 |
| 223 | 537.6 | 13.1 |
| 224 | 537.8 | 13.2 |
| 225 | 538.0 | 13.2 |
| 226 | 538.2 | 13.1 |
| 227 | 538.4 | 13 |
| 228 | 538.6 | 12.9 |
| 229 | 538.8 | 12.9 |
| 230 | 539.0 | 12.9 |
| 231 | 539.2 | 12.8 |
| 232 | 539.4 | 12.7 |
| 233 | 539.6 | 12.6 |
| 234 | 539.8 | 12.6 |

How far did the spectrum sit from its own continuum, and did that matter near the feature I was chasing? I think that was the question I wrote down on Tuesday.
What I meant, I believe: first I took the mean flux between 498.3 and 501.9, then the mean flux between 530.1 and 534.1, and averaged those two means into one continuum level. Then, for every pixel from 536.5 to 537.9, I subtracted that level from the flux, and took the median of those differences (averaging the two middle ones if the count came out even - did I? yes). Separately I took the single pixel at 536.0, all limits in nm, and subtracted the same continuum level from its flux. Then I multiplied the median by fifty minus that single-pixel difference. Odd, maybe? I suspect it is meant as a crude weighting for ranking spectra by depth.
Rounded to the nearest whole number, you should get -10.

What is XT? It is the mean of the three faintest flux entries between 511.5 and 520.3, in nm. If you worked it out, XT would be 11.1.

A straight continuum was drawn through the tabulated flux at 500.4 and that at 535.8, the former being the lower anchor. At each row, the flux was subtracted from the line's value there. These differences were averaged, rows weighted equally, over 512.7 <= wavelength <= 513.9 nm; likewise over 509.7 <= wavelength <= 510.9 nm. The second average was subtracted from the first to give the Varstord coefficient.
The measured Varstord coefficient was 0.28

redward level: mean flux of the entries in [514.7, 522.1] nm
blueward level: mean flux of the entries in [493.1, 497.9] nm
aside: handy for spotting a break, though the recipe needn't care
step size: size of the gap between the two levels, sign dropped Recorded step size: 1.15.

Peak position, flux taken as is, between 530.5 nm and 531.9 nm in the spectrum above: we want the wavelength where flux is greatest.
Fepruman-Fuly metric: 530.8 nm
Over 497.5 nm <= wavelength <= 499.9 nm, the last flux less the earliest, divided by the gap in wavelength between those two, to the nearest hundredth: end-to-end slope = -0.23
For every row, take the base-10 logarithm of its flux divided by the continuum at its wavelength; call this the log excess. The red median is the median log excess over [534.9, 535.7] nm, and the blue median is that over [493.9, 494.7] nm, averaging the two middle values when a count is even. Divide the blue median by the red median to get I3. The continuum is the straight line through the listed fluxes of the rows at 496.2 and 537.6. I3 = 6.1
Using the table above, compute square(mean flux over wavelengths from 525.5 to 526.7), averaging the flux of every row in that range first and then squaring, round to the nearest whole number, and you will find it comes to 160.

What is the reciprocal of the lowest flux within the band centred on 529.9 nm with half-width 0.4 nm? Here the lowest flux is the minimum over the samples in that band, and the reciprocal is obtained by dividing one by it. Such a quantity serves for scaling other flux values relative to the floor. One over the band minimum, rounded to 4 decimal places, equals 0.0775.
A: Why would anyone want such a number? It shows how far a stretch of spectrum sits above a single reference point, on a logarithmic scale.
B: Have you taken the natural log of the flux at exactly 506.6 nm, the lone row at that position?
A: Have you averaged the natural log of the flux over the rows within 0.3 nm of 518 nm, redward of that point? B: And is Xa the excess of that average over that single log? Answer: -0.10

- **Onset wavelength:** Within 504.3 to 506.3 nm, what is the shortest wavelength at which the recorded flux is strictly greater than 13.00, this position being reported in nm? 504.4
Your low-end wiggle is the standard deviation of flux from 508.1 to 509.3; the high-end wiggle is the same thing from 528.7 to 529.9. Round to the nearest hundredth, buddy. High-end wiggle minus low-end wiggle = 0.02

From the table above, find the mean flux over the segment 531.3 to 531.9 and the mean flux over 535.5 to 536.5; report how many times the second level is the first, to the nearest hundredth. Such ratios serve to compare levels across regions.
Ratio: 1.01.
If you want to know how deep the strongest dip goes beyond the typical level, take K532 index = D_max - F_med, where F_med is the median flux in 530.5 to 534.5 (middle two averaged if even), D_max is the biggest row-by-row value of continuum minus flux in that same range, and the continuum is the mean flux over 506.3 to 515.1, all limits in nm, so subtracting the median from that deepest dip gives -12.0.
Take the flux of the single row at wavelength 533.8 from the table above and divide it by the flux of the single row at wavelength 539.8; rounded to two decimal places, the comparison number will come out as 1.02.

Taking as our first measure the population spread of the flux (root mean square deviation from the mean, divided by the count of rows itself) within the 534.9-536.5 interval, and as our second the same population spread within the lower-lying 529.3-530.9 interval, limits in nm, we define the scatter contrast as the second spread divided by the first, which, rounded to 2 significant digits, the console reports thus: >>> 1.4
